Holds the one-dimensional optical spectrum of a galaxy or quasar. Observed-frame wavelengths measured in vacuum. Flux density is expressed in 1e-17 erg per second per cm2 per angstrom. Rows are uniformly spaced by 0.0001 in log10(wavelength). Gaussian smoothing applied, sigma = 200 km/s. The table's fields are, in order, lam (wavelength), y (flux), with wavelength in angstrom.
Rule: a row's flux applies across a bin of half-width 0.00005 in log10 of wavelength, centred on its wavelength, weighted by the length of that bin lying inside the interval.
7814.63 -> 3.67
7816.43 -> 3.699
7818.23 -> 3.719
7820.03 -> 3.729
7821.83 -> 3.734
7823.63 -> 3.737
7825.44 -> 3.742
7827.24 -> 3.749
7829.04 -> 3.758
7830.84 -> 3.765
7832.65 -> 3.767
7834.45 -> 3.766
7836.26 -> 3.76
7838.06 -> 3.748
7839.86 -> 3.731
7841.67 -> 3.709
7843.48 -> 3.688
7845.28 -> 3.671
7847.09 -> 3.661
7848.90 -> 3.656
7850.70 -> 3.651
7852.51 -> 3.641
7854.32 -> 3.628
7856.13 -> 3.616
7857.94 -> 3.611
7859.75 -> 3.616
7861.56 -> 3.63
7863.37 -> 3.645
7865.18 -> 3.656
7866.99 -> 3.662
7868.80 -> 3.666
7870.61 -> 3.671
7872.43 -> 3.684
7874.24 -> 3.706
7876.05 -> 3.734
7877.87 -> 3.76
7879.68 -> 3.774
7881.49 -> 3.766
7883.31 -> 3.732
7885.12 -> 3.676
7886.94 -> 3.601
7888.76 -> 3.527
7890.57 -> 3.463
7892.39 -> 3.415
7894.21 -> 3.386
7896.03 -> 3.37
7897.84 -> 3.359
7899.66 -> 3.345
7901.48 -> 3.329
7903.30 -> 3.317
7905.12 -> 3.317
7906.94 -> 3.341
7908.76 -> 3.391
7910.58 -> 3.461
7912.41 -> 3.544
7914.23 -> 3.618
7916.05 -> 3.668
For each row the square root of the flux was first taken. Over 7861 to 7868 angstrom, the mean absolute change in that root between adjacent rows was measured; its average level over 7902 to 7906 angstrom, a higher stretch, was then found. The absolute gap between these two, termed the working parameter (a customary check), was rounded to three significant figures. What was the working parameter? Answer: 1.82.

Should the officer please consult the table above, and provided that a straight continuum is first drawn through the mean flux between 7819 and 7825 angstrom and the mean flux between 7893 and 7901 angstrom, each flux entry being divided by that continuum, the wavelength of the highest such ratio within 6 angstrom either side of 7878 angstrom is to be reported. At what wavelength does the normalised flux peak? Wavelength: 7881.49 angstrom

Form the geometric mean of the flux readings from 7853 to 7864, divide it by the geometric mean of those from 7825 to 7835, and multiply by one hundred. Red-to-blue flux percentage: 96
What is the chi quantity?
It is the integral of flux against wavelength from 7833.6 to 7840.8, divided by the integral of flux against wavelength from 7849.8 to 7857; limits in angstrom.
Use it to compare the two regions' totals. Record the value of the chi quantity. 1.03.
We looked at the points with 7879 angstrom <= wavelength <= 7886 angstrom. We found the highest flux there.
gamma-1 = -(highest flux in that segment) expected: -3.77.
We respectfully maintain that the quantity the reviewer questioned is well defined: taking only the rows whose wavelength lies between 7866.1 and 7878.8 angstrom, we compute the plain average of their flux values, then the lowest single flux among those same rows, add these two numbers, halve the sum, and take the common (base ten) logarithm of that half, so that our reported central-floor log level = 0.566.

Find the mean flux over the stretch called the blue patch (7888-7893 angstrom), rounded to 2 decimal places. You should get 3.47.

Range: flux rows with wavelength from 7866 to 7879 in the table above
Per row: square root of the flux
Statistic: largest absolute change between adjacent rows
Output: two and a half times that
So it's 0.018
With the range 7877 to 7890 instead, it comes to 0.049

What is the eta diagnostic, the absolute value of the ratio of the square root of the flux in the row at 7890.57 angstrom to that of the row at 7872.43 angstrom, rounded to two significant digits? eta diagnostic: 0.97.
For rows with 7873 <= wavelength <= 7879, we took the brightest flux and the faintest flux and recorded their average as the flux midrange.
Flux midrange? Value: 3.73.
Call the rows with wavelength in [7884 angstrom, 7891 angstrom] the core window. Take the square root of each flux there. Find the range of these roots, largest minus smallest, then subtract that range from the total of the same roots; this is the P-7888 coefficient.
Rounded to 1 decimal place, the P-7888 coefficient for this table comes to 7.5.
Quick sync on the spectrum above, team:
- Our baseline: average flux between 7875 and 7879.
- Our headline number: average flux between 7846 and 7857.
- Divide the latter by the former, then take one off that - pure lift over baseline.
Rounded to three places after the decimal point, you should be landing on -0.028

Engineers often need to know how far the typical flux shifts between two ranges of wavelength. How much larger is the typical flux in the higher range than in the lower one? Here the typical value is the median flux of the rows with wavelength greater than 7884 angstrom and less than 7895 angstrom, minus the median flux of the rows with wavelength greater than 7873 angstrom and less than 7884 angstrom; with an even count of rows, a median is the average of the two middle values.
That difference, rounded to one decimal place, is -0.3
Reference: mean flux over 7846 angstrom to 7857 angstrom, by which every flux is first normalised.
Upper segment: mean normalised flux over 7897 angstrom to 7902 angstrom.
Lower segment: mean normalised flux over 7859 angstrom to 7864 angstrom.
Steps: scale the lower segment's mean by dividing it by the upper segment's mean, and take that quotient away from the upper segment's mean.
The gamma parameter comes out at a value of -0.167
